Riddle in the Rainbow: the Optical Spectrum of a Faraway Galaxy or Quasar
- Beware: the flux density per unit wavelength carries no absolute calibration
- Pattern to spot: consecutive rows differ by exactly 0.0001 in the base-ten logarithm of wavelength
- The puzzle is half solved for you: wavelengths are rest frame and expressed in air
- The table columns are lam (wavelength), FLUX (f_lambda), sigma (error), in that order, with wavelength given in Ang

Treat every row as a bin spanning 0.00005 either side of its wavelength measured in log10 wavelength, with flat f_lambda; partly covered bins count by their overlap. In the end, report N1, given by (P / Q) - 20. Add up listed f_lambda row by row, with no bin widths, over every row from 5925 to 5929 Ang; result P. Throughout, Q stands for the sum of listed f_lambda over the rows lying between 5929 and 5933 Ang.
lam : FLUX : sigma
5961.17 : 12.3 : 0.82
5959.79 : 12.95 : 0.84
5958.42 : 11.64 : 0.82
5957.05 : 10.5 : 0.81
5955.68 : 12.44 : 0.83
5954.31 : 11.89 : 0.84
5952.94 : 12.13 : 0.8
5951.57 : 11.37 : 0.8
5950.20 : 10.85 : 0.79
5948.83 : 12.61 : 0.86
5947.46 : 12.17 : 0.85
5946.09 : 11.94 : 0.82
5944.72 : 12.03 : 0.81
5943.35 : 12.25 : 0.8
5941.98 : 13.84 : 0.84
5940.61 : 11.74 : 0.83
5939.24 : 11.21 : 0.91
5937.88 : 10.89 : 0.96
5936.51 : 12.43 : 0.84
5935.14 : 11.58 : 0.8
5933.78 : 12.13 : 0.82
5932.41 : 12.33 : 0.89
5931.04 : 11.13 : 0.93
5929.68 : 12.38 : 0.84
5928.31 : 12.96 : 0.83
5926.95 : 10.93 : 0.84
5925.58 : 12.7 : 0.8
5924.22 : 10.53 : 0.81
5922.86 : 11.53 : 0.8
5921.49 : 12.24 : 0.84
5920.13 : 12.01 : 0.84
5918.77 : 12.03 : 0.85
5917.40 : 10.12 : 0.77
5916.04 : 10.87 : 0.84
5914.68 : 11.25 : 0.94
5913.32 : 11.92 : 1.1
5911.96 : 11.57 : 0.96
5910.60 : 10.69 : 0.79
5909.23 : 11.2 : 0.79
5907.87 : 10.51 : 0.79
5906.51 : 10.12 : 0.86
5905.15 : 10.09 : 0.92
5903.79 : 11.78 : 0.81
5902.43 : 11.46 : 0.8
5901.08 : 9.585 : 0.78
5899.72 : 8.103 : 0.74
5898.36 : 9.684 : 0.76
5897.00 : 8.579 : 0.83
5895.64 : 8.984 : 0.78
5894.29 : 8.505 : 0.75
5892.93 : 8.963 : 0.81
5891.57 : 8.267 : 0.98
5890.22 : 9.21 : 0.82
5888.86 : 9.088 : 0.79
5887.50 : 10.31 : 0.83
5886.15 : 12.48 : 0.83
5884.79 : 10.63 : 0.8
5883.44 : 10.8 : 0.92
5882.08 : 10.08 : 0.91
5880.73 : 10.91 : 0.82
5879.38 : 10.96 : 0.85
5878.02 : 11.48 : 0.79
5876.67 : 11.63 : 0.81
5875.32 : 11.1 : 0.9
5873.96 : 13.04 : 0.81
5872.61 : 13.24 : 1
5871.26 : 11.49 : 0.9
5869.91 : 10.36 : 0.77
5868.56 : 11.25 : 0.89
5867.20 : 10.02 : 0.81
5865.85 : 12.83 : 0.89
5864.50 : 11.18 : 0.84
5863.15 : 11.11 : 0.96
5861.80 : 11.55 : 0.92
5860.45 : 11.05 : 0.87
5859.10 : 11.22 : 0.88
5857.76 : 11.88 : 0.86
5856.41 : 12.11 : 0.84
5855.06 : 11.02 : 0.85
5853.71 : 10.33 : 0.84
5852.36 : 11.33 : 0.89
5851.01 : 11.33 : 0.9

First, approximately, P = 37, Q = 36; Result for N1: -19.0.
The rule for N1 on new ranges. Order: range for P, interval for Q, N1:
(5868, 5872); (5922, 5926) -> -19.0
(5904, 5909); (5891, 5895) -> -18.8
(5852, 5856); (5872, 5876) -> -19.1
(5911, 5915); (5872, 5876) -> -19.1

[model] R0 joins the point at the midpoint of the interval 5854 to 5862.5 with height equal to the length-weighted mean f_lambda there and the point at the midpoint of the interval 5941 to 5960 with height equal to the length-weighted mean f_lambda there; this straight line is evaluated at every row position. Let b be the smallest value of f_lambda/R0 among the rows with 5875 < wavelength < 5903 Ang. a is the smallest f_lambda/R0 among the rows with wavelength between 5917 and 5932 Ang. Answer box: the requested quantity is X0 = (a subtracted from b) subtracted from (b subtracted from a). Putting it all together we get 0.3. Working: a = 0.857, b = 0.693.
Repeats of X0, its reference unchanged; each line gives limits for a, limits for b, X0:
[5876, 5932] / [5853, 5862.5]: -0.4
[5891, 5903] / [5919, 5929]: -0.4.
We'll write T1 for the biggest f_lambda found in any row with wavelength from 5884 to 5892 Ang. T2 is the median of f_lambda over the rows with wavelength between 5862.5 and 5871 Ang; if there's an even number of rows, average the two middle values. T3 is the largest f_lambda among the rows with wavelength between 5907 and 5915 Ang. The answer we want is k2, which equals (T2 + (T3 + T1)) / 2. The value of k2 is 17.8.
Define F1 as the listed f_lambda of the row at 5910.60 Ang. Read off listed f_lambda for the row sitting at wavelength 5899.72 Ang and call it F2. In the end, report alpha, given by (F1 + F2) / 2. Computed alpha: 9.4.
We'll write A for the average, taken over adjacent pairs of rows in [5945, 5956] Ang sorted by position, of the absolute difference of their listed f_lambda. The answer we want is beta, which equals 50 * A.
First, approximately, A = 0.64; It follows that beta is 32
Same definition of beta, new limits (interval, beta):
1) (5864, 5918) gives 46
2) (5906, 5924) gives 31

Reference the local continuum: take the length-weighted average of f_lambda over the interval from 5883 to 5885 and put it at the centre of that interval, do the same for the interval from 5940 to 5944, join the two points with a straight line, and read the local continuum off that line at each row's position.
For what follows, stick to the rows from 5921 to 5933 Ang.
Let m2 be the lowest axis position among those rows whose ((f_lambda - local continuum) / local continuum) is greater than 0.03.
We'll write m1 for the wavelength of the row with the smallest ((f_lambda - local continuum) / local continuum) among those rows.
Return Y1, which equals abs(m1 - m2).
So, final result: 1.4 Ang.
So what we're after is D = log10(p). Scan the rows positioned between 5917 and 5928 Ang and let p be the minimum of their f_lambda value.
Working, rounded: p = 10.12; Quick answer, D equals 1.01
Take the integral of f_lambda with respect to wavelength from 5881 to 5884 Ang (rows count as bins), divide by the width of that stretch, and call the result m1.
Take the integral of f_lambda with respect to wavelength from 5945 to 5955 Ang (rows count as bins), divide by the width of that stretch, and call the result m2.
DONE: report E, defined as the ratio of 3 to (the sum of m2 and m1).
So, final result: 0.134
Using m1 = 10.5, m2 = 11.86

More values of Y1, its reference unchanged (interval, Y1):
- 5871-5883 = 10.8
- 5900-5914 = 2.7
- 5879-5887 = 2.7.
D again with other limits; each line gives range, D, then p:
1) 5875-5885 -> 1.00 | 10.08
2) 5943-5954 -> 1.04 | 10.85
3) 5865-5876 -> 1.00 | 10.02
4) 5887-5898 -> 0.92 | 8.267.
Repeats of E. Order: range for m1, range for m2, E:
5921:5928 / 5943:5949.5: 0.126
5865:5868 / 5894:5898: 0.149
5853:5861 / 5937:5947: 0.129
